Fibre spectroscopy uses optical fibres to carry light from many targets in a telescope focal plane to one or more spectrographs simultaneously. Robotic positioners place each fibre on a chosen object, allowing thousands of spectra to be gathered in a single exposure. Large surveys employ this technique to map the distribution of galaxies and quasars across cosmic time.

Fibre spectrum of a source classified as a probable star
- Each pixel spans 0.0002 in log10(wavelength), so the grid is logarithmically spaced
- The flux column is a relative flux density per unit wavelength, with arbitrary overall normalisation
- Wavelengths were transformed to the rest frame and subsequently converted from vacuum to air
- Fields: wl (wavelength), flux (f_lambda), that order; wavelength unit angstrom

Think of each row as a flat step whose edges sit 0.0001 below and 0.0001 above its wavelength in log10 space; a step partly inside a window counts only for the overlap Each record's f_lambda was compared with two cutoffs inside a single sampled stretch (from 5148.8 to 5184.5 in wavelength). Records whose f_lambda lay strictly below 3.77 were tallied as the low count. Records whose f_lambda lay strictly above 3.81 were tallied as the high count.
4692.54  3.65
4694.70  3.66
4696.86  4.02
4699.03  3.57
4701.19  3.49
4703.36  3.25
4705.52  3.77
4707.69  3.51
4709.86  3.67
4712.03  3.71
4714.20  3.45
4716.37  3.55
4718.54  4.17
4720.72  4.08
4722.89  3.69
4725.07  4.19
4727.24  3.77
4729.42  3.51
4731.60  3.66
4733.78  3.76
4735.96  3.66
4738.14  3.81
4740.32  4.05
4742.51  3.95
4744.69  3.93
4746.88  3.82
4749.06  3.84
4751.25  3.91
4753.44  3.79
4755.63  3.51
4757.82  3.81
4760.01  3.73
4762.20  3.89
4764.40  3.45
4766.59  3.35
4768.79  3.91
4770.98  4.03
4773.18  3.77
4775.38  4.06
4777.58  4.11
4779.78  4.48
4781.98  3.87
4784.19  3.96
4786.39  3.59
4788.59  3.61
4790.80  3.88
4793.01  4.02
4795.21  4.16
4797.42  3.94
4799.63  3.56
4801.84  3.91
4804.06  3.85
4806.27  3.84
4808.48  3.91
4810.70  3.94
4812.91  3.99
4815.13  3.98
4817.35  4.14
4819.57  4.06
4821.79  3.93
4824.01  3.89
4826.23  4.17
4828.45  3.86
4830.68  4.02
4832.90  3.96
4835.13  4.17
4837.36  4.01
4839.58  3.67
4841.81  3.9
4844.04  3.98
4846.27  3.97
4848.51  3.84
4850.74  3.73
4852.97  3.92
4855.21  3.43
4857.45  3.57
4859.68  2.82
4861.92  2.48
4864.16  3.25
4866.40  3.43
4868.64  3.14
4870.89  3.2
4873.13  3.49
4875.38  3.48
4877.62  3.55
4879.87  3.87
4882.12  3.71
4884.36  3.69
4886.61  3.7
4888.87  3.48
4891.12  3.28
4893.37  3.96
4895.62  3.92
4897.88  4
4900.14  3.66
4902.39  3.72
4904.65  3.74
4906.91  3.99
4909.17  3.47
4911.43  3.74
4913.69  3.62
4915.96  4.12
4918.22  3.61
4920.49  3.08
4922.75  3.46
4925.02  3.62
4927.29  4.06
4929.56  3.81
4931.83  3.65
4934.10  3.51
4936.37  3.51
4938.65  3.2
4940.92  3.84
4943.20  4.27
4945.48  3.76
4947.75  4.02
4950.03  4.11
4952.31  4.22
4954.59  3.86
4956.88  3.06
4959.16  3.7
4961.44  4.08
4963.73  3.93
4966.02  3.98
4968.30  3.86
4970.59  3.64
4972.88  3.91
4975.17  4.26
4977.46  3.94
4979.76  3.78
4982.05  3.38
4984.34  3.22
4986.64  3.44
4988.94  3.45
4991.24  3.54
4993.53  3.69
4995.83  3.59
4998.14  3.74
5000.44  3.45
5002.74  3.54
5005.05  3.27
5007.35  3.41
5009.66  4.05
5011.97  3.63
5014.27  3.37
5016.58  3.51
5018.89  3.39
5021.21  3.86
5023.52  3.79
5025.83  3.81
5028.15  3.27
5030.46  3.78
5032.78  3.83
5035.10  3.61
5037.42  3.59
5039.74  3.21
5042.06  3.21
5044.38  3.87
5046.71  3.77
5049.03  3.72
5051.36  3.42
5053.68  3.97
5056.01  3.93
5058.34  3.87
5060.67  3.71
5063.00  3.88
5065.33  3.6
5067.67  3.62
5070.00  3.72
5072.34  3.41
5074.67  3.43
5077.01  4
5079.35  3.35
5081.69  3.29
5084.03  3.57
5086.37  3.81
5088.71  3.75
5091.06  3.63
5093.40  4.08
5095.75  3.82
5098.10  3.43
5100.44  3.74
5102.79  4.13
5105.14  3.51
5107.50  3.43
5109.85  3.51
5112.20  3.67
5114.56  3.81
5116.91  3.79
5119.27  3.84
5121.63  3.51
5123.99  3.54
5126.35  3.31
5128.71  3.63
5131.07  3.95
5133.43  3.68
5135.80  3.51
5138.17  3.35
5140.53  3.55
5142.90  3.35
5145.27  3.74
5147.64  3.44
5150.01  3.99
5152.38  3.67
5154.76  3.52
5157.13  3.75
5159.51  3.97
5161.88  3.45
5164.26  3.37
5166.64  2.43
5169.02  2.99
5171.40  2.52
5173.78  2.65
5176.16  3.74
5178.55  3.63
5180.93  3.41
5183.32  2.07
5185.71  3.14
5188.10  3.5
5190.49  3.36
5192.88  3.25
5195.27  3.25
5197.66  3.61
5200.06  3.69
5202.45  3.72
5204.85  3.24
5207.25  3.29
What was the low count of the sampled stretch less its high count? 11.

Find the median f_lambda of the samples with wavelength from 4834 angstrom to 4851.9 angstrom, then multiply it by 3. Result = 11.8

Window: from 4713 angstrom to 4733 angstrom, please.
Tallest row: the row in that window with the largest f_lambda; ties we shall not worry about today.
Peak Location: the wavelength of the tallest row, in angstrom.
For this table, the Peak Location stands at 4725.07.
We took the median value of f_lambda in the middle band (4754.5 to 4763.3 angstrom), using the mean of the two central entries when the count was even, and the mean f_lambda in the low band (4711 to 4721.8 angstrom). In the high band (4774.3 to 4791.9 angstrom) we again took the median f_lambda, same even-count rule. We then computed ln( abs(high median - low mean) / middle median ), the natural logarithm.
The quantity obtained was -3.4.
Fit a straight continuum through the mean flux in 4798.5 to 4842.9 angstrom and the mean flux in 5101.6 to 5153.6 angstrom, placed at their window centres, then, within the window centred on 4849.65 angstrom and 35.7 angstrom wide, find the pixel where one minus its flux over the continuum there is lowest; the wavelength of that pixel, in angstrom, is 4835.13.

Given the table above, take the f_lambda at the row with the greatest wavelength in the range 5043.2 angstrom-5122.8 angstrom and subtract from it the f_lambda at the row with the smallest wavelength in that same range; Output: -0.36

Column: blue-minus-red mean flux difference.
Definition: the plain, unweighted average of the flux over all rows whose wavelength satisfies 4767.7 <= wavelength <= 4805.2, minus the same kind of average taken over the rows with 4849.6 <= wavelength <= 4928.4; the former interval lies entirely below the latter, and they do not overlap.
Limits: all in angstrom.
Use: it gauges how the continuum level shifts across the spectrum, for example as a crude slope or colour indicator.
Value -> 0.35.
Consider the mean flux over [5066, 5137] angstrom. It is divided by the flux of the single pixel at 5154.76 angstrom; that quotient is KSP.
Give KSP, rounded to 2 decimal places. 1.04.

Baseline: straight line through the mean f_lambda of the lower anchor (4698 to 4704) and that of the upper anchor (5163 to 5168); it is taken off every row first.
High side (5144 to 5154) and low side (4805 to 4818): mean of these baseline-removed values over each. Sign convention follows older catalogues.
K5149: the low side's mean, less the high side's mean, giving -0.13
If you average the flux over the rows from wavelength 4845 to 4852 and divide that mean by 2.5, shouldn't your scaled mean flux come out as 1.54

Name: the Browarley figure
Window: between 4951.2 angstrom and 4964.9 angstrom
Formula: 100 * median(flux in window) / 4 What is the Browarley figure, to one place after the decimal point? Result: 97.4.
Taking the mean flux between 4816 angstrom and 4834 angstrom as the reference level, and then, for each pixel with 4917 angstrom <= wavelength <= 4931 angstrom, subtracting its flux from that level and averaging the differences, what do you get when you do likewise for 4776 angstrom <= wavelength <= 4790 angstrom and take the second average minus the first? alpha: -0.33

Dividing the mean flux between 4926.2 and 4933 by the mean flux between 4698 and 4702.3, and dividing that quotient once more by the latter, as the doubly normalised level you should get 0.308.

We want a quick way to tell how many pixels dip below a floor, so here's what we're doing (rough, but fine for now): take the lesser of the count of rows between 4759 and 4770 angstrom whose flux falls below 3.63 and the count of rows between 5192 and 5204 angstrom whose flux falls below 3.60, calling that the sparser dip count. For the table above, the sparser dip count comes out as 2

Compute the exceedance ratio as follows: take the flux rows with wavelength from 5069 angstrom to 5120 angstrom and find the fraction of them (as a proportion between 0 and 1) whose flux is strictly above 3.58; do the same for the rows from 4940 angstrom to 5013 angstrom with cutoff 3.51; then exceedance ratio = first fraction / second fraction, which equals 0.79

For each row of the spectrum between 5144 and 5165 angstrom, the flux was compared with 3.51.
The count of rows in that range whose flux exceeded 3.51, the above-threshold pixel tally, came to 6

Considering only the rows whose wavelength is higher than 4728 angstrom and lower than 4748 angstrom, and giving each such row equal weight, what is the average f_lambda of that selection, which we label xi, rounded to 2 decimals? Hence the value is 3.79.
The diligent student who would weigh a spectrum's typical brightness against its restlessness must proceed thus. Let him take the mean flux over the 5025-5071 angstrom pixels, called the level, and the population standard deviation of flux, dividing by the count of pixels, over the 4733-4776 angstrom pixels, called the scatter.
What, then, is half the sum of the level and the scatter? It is 1.93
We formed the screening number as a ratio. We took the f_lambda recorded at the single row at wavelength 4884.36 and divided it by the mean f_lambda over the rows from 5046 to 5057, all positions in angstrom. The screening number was 0.981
